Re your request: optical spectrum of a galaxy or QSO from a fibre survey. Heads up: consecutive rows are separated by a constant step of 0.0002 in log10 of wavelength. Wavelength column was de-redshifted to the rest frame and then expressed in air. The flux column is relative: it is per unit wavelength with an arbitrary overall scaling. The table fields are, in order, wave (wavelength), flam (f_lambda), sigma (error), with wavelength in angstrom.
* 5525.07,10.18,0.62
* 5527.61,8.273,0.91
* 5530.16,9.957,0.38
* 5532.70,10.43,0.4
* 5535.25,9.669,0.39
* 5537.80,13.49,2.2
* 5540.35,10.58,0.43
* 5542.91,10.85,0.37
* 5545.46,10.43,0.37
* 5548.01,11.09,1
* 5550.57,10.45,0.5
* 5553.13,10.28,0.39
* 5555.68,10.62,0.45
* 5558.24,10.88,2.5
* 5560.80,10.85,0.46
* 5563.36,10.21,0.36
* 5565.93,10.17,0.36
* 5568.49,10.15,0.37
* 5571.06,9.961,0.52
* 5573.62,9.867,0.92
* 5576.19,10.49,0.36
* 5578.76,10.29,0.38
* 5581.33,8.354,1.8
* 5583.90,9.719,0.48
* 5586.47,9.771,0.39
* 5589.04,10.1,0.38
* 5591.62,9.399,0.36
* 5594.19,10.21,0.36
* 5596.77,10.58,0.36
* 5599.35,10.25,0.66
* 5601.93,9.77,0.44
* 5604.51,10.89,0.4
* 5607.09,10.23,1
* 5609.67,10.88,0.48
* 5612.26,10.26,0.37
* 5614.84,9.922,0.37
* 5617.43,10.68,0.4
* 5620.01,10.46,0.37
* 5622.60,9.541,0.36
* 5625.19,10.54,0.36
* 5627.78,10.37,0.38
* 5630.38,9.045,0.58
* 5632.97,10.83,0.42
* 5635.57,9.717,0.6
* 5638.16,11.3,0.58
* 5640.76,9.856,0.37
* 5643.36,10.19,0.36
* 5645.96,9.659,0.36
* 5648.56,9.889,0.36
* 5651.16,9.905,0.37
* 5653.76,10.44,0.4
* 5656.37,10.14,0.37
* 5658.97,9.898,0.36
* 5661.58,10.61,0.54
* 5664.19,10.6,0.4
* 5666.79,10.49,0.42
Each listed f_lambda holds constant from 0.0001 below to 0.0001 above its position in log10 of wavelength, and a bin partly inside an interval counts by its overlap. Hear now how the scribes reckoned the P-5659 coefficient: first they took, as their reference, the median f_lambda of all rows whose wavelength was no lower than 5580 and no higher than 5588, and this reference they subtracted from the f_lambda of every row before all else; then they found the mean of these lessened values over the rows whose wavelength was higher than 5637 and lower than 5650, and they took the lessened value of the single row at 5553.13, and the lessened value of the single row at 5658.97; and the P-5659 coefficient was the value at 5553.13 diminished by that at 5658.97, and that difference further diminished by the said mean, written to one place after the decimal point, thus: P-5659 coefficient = -0.1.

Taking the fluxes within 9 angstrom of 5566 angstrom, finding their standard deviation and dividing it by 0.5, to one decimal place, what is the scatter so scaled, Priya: 0.8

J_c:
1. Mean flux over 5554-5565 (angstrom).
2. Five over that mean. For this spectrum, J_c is 0.47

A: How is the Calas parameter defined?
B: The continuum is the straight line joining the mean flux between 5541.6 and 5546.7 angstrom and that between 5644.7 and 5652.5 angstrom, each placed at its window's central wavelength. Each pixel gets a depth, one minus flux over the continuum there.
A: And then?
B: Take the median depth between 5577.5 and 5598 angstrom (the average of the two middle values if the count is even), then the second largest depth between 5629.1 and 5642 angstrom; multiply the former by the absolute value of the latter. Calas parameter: 0.0007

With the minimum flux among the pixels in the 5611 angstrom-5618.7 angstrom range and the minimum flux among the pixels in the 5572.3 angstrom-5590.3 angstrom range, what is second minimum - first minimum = -1.6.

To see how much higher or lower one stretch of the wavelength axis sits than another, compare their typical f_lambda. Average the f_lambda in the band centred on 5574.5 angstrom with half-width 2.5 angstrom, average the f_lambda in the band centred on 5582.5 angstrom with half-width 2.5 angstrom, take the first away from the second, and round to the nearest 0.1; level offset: -1.1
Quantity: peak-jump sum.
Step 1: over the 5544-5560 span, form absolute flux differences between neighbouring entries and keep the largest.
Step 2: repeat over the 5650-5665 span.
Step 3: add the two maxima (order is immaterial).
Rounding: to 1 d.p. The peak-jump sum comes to 1.4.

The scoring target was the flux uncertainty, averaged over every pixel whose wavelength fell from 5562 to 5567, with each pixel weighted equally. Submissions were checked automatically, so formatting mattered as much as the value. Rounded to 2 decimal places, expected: 0.36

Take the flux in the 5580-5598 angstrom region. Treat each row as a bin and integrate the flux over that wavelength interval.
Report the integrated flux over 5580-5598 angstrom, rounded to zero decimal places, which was 175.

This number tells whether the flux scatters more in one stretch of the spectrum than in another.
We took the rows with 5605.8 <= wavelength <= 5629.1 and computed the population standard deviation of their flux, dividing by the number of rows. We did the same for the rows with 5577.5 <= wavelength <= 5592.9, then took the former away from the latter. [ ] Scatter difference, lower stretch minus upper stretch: 0.25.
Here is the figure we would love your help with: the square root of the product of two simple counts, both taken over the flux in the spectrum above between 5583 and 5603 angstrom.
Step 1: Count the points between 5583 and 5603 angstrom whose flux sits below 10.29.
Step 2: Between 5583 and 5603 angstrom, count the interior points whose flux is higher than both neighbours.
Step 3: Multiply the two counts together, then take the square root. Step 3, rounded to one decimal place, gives 3.7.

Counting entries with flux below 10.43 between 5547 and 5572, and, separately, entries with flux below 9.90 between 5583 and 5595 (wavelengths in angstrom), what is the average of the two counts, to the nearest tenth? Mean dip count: 4.0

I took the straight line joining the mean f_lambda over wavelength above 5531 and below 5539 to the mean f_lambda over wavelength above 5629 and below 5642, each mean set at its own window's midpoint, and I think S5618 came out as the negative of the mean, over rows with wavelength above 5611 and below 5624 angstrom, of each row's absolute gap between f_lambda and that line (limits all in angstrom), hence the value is -0.36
